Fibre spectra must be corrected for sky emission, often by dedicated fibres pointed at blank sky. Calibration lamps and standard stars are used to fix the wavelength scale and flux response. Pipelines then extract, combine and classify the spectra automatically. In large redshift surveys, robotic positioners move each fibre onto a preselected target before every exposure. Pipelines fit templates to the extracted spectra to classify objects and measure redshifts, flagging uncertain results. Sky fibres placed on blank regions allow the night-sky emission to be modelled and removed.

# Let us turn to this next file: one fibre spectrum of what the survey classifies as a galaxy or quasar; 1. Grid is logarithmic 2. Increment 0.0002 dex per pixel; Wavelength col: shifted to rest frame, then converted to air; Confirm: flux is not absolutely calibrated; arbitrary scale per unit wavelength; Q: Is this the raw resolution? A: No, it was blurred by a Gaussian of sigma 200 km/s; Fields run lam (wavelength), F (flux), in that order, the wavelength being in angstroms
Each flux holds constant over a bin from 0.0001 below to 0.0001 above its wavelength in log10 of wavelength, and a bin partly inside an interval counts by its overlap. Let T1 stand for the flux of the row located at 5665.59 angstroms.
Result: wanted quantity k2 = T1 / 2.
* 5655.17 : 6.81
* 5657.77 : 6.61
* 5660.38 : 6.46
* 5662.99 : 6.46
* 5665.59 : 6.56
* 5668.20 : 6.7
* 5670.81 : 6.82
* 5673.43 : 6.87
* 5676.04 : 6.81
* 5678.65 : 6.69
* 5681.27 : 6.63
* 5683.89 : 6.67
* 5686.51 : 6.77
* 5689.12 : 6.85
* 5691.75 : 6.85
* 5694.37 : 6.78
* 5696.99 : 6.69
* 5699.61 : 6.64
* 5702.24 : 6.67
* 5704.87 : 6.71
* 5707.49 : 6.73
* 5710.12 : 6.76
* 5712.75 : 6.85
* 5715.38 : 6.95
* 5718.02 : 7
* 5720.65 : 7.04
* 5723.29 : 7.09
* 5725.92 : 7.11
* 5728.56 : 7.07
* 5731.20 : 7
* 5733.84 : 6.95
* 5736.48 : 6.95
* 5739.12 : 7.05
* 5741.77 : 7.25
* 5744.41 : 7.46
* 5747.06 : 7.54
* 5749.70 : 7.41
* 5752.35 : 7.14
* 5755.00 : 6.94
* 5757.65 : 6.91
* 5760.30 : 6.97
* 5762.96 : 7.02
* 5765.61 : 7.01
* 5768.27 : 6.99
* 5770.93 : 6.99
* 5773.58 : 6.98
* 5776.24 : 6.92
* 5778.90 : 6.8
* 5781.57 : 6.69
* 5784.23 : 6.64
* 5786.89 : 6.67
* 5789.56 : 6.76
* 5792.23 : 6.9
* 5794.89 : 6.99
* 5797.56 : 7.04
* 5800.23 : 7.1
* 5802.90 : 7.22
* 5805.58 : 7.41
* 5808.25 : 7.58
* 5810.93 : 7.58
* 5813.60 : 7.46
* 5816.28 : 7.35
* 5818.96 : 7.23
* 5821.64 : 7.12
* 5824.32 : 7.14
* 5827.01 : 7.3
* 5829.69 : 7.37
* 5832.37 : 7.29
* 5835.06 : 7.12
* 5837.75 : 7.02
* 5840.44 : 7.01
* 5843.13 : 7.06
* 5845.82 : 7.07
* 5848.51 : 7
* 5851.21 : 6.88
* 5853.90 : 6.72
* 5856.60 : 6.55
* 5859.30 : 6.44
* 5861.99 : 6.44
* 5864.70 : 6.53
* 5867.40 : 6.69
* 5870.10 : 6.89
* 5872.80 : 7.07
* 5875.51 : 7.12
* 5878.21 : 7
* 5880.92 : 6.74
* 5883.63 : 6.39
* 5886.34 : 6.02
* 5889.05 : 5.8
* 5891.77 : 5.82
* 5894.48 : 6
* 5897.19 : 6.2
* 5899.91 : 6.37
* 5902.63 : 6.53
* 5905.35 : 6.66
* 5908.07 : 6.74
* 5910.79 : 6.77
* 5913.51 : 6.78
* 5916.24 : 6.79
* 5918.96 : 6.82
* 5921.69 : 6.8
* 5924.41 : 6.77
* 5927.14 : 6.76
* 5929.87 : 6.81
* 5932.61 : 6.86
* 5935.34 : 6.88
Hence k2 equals 3.28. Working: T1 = 6.56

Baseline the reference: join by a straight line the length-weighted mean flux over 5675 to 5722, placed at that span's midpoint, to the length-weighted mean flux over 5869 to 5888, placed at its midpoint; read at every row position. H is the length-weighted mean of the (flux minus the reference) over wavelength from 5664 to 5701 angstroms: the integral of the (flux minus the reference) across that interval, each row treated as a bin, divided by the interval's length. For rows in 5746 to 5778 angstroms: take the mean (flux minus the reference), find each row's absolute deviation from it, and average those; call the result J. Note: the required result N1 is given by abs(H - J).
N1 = 0.20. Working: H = -0.05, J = 0.15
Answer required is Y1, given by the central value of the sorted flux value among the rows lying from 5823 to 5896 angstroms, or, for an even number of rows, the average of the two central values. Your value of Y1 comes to 6.89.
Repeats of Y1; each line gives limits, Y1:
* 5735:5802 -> 6.99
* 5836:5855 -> 7.01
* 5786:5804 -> 6.99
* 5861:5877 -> 6.79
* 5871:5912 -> 6.53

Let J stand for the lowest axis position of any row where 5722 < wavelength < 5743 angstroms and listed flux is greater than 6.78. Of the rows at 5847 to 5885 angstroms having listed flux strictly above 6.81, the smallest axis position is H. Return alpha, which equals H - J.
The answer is 125.2 angstroms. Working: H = 5848.51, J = 5723.29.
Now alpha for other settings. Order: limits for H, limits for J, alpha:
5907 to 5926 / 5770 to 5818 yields 148.0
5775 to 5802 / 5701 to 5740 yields 63.5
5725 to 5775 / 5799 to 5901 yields -74.3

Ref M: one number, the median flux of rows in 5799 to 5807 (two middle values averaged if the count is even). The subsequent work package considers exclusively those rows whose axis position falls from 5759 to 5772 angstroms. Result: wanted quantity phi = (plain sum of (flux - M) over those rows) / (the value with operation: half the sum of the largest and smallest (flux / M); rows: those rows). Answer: -1.2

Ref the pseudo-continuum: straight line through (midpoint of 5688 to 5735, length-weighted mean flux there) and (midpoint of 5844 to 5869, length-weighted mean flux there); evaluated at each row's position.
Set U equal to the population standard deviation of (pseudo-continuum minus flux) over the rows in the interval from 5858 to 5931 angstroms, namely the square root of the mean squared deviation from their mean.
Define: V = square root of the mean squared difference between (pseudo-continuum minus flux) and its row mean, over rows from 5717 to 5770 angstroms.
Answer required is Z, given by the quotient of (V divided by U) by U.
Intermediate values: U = 0.35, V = 0.18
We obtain 1.4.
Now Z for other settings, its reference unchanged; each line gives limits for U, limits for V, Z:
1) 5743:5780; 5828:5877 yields 6.1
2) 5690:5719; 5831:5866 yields 19.6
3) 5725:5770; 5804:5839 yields 4.6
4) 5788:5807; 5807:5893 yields 10.5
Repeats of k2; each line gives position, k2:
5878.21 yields 3.50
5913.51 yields 3.39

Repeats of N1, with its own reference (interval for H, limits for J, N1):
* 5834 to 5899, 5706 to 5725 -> 0.21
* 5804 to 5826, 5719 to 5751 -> 0.43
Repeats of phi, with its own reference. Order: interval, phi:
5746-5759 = -0.2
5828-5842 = -0.3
